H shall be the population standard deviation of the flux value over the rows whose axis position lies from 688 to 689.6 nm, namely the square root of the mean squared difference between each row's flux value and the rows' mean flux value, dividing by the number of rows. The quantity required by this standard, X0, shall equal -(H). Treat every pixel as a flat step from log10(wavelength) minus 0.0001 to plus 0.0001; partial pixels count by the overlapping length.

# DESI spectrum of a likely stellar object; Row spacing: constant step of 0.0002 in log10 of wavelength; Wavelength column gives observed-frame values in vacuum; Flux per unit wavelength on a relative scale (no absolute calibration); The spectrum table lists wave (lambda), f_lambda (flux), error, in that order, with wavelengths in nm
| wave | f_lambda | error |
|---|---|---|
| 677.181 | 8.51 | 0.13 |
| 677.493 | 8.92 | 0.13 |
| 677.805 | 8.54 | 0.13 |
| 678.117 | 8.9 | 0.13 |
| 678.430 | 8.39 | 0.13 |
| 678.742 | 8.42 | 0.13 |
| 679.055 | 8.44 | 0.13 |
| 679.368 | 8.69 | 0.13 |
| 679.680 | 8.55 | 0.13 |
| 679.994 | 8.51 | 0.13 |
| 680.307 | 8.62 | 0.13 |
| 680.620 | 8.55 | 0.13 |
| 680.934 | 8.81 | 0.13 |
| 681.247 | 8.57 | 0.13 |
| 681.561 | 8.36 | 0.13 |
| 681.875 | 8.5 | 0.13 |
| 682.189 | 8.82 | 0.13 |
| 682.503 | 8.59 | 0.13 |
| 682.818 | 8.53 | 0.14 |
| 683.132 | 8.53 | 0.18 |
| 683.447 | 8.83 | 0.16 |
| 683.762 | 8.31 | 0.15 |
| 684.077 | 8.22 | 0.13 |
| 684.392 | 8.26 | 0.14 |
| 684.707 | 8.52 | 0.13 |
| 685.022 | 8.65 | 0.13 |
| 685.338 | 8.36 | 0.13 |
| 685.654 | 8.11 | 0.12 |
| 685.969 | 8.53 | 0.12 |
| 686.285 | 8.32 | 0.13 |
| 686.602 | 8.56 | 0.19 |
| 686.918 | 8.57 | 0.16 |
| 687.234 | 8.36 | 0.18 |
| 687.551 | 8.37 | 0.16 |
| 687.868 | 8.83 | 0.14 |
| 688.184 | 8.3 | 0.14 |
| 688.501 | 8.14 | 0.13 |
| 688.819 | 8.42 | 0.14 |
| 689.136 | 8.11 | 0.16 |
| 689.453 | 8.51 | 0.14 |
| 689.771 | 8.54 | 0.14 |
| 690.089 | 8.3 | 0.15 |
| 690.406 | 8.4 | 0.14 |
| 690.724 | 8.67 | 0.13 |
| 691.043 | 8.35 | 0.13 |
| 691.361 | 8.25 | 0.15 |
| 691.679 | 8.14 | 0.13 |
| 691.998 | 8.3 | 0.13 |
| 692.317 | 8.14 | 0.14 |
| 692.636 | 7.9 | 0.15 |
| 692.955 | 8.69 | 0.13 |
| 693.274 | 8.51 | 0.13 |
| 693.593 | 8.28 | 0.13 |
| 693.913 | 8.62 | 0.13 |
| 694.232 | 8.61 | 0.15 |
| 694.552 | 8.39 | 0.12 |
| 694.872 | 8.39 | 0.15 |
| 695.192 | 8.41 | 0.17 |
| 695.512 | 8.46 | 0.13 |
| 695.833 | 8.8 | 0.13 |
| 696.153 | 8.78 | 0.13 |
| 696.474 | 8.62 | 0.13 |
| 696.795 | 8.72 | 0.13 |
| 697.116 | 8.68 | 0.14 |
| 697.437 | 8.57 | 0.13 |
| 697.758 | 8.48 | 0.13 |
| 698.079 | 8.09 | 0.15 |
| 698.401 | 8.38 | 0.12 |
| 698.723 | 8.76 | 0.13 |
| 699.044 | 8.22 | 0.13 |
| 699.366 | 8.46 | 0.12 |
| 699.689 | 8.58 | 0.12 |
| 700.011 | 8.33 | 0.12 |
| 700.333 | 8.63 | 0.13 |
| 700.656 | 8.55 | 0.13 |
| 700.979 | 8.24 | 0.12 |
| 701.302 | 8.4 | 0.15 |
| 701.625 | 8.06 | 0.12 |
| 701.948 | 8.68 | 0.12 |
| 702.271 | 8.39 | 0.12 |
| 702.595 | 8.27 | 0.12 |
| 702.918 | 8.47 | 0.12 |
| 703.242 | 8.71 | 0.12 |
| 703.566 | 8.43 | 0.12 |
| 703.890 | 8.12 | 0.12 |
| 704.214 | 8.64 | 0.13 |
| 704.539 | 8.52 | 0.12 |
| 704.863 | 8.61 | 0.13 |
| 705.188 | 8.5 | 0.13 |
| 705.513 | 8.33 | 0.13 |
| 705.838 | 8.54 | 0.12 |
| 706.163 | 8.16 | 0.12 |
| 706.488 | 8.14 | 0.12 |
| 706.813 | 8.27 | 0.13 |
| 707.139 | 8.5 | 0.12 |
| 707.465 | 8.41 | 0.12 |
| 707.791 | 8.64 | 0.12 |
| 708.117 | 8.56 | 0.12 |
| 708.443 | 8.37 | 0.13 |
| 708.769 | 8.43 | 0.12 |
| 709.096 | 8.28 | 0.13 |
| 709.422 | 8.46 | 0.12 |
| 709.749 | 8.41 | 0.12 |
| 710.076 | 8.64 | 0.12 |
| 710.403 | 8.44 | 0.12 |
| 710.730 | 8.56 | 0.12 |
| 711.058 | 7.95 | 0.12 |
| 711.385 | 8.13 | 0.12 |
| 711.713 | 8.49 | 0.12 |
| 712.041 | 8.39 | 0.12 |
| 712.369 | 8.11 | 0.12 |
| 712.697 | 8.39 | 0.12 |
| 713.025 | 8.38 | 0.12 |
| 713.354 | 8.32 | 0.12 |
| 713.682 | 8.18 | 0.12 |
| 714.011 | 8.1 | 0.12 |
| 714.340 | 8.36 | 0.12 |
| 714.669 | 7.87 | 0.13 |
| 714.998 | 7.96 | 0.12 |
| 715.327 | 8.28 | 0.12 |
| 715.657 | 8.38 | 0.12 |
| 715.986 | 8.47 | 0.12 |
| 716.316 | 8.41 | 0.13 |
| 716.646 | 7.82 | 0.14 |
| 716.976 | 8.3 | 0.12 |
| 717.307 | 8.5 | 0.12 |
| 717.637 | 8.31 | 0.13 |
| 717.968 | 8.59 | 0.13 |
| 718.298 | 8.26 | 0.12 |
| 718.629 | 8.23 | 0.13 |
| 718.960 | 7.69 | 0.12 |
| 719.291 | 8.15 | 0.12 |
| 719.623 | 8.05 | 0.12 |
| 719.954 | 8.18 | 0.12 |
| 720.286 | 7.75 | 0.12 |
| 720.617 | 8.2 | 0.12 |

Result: -0.155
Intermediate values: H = 0.15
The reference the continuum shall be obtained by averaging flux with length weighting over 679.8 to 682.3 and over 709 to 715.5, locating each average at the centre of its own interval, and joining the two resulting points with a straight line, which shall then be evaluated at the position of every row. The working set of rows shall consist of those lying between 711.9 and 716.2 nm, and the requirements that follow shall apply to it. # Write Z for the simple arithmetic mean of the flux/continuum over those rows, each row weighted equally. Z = 1.00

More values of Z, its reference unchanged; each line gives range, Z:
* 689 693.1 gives 0.98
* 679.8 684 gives 1.00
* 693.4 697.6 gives 1.01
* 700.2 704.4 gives 1.01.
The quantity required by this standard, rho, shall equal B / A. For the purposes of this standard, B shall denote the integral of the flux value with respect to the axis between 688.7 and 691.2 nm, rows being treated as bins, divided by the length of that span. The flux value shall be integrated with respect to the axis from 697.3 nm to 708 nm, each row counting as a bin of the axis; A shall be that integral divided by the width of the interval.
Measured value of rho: 0.998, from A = 8.43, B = 8.41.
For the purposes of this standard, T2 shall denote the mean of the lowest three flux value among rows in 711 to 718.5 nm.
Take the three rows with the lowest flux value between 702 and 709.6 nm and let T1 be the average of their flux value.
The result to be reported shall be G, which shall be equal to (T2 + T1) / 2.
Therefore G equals 8.01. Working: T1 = 8.14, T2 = 7.88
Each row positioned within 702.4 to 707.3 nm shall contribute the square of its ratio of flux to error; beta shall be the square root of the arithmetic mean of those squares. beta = 68.4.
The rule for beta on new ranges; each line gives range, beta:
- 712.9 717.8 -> 67.1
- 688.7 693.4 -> 60.4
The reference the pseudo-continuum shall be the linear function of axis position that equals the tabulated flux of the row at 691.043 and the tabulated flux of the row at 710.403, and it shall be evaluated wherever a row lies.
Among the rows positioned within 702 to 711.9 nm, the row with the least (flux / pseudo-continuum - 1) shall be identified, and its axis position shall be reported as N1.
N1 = 711.058 nm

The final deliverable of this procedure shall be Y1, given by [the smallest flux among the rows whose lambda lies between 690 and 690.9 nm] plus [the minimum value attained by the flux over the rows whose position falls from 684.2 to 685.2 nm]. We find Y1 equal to 16.6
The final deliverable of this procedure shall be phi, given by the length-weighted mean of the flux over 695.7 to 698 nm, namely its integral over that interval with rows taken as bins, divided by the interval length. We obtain 8.64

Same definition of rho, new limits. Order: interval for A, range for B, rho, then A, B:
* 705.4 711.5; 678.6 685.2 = 1.018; 8.38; 8.54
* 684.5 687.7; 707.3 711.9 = 0.997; 8.43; 8.41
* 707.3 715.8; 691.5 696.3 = 1.012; 8.33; 8.43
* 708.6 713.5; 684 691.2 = 1.006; 8.36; 8.41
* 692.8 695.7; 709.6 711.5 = 0.985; 8.49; 8.36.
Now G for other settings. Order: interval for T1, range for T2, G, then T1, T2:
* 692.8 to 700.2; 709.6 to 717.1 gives 8.04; 8.20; 7.88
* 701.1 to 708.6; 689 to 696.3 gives 8.08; 8.11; 8.05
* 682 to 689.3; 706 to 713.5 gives 8.09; 8.12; 8.06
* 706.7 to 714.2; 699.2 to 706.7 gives 8.08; 8.05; 8.11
